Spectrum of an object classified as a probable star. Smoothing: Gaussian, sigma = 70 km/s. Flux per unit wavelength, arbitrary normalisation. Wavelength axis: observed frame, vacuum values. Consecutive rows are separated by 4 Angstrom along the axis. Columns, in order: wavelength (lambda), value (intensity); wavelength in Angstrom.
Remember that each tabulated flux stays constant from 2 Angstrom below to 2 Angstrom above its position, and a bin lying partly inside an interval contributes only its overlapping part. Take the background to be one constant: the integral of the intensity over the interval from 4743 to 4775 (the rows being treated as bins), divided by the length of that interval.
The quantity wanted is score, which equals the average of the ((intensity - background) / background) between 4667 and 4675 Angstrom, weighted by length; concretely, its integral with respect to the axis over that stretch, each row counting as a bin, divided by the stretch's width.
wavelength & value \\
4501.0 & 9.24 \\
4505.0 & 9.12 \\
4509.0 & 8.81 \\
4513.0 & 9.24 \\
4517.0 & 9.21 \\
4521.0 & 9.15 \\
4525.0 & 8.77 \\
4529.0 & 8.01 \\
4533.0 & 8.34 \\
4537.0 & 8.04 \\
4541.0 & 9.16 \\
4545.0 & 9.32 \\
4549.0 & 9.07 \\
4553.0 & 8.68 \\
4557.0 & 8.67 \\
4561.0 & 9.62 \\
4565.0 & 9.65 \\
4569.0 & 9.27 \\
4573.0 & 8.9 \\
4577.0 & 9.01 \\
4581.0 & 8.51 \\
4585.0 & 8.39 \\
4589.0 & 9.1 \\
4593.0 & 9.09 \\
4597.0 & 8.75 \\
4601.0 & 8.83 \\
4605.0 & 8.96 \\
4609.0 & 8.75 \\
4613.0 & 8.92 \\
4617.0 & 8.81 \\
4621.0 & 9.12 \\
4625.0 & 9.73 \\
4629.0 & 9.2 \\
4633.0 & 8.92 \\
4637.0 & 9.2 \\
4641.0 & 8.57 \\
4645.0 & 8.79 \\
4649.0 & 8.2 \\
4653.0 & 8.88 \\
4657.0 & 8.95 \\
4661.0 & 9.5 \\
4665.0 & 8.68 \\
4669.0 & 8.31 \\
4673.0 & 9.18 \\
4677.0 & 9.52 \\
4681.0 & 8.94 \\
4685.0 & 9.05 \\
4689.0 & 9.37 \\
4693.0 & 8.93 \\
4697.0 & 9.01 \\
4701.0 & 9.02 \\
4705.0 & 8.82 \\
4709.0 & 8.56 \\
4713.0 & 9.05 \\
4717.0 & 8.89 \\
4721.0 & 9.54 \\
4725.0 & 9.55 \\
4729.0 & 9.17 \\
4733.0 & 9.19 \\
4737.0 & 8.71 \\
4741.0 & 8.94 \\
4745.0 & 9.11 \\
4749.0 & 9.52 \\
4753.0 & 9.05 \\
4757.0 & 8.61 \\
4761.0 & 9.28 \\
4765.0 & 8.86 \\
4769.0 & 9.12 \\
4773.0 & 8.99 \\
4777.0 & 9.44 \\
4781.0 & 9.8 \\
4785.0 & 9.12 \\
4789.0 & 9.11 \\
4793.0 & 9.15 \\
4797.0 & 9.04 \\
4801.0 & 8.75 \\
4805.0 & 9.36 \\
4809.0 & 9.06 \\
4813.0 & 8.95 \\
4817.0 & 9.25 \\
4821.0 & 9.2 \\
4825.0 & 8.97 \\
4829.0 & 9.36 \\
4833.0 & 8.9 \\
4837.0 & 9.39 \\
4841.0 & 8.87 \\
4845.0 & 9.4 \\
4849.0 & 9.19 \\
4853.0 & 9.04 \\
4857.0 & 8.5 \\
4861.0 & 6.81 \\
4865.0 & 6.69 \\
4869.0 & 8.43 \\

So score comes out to -0.04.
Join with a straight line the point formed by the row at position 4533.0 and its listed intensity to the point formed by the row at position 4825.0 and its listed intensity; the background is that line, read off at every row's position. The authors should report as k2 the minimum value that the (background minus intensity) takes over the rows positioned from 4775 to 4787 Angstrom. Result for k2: -0.92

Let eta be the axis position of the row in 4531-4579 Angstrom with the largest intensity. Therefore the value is 4565.0 Angstrom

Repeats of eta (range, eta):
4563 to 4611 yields 4565.0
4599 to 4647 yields 4625.0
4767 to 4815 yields 4781.0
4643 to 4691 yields 4677.0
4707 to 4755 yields 4725.0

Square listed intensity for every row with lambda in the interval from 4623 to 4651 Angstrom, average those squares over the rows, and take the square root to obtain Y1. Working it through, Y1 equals 8.96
